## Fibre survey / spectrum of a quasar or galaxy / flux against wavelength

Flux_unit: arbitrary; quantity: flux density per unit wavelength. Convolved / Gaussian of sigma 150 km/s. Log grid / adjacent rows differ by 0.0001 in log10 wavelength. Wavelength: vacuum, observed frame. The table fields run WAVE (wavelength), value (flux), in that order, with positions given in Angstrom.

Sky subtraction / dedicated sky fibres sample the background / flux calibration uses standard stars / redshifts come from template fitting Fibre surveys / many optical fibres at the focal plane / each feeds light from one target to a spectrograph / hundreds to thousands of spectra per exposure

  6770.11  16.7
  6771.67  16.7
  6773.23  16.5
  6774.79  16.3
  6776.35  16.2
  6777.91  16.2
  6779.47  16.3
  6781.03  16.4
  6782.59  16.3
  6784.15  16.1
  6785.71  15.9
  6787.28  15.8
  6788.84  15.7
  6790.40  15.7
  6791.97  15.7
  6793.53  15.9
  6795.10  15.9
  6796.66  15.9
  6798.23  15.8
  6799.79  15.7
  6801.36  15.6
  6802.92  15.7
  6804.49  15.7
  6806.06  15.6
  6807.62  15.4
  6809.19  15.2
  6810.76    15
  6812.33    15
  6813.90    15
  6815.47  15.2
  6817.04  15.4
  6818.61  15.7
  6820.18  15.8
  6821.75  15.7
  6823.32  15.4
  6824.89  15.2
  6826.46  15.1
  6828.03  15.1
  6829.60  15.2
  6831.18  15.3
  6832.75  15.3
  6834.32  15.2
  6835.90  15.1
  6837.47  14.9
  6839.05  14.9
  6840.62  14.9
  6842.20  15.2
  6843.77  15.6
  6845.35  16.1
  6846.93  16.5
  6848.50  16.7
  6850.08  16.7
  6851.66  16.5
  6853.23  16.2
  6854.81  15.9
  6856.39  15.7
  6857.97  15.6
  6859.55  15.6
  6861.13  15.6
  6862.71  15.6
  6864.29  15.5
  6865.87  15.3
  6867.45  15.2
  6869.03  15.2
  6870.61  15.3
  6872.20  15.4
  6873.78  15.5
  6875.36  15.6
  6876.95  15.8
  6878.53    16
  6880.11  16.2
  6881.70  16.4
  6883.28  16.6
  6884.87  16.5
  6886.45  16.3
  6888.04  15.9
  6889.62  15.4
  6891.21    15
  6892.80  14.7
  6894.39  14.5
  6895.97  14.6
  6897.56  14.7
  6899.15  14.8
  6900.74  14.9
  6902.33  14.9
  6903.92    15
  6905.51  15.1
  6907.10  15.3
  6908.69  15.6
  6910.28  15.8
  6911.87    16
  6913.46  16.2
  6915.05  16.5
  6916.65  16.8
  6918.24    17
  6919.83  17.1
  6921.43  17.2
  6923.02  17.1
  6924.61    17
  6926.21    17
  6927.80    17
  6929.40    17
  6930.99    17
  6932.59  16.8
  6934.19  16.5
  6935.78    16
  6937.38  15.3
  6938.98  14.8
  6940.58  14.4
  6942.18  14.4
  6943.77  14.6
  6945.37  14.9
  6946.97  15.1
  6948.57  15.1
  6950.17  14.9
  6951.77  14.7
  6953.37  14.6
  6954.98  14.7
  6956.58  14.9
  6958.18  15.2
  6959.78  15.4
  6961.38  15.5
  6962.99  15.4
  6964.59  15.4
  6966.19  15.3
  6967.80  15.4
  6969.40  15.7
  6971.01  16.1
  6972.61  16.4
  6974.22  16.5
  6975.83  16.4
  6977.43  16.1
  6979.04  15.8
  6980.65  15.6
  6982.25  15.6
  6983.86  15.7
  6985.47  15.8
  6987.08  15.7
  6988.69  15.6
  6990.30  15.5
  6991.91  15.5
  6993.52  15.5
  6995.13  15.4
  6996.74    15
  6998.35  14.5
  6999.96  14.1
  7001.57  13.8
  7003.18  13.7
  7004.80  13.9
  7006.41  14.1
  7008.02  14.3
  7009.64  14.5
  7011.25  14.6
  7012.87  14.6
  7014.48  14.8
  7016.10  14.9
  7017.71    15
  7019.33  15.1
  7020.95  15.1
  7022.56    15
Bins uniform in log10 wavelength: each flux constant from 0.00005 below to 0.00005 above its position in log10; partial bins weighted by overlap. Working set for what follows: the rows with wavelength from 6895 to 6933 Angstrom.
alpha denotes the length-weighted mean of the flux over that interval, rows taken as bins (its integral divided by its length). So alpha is 16.1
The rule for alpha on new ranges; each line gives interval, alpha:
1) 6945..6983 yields 15.5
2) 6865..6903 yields 15.4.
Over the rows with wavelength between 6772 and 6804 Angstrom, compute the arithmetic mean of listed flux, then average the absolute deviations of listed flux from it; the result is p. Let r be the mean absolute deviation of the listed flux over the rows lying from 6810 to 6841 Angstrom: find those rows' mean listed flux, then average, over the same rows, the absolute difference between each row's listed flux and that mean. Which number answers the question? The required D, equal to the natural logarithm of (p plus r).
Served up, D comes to -0.79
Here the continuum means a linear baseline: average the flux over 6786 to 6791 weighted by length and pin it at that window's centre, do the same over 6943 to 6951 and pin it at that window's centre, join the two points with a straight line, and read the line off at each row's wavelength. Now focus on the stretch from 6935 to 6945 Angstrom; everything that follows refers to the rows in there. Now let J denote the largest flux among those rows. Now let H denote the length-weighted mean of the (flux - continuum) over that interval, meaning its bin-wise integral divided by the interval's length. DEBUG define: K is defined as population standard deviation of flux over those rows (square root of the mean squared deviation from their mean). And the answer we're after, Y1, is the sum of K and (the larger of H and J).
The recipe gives 16.6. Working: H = -0.04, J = 16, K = 0.57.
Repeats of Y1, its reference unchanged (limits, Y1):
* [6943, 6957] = 15.3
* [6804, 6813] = 16.0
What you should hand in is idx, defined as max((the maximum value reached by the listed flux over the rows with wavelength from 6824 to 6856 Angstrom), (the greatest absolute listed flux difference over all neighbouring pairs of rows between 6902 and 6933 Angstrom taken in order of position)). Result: 16.7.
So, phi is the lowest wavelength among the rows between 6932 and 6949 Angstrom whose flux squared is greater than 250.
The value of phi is 6932.59 Angstrom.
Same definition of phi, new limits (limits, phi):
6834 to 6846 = 6845.35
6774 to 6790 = 6774.79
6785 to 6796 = 6785.71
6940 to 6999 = 6971.01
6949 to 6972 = 6971.01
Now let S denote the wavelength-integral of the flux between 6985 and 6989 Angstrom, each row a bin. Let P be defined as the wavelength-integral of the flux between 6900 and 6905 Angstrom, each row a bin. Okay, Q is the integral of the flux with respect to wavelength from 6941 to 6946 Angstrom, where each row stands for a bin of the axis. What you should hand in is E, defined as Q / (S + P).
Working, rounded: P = 75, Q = 73.1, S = 63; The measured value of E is 0.53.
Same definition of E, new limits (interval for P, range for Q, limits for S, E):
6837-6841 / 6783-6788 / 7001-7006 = 0.62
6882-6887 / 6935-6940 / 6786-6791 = 0.47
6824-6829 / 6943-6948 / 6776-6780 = 0.53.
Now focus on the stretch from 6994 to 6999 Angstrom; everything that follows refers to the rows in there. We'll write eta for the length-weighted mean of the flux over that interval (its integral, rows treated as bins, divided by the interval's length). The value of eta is 15.0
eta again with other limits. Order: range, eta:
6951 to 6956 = 14.7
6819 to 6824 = 15.6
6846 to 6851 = 16.6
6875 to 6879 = 15.8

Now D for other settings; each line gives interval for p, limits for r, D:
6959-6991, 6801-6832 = -0.65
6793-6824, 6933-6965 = -0.41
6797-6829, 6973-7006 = -0.08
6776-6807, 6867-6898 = -0.29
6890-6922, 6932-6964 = 0.24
